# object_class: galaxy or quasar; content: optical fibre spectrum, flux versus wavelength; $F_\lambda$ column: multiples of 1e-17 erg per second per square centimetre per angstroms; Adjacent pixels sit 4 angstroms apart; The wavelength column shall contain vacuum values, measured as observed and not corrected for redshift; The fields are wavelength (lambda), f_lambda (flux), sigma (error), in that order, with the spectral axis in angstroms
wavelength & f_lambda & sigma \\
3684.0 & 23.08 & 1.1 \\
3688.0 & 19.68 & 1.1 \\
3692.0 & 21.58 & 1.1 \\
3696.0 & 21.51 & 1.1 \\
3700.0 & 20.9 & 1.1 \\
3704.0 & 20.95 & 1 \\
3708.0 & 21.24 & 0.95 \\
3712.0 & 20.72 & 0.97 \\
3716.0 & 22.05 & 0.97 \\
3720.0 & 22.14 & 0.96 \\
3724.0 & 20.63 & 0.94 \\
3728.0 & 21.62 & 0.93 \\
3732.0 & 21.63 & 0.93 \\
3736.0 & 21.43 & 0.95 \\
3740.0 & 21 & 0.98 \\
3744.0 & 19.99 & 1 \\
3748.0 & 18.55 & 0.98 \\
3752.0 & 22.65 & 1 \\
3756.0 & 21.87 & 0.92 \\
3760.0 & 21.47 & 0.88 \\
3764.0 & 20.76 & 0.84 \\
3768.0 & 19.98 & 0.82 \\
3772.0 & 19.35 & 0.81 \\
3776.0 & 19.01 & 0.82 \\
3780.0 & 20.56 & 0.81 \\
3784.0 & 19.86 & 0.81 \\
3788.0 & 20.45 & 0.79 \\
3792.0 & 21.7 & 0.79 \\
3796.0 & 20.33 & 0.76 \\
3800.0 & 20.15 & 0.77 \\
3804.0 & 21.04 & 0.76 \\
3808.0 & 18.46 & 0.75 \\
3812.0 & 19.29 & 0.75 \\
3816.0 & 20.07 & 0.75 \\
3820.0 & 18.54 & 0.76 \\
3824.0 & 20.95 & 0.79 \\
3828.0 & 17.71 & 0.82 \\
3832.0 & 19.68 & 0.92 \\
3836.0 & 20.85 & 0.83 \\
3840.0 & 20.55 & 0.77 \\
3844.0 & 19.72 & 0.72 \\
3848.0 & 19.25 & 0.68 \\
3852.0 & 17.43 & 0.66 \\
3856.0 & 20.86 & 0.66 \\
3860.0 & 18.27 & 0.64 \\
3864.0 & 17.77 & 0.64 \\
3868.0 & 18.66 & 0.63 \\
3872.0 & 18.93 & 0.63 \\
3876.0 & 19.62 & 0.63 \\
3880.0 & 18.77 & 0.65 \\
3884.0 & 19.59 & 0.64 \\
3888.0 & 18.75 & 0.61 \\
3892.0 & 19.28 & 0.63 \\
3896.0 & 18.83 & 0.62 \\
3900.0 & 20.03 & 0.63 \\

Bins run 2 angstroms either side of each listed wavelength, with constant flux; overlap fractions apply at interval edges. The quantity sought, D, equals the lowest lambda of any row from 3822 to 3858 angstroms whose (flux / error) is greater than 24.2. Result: 3824.0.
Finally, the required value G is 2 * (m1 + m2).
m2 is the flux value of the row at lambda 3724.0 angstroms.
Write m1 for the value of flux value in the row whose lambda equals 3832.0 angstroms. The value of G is 81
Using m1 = 19.68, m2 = 20.63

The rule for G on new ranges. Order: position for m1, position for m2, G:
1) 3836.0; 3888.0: 79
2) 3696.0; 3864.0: 79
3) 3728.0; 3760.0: 86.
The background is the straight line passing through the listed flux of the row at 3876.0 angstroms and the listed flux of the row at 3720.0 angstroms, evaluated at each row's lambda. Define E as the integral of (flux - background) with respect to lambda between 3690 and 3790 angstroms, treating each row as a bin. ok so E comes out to -94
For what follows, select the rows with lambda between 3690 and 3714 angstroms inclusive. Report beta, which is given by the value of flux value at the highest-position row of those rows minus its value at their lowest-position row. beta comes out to -0.9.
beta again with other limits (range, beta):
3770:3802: 0.8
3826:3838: 3.1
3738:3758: 0.9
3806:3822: 0.1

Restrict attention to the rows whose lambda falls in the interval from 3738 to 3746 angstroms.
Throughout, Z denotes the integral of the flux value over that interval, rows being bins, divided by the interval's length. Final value 20.5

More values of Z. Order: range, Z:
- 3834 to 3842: 20.7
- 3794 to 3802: 20.2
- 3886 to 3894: 19.0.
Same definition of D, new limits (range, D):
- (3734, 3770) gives 3760.0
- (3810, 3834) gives 3812.0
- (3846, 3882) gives 3848.0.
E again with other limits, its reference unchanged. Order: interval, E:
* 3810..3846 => -25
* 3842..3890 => -39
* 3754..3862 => -85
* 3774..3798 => -18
